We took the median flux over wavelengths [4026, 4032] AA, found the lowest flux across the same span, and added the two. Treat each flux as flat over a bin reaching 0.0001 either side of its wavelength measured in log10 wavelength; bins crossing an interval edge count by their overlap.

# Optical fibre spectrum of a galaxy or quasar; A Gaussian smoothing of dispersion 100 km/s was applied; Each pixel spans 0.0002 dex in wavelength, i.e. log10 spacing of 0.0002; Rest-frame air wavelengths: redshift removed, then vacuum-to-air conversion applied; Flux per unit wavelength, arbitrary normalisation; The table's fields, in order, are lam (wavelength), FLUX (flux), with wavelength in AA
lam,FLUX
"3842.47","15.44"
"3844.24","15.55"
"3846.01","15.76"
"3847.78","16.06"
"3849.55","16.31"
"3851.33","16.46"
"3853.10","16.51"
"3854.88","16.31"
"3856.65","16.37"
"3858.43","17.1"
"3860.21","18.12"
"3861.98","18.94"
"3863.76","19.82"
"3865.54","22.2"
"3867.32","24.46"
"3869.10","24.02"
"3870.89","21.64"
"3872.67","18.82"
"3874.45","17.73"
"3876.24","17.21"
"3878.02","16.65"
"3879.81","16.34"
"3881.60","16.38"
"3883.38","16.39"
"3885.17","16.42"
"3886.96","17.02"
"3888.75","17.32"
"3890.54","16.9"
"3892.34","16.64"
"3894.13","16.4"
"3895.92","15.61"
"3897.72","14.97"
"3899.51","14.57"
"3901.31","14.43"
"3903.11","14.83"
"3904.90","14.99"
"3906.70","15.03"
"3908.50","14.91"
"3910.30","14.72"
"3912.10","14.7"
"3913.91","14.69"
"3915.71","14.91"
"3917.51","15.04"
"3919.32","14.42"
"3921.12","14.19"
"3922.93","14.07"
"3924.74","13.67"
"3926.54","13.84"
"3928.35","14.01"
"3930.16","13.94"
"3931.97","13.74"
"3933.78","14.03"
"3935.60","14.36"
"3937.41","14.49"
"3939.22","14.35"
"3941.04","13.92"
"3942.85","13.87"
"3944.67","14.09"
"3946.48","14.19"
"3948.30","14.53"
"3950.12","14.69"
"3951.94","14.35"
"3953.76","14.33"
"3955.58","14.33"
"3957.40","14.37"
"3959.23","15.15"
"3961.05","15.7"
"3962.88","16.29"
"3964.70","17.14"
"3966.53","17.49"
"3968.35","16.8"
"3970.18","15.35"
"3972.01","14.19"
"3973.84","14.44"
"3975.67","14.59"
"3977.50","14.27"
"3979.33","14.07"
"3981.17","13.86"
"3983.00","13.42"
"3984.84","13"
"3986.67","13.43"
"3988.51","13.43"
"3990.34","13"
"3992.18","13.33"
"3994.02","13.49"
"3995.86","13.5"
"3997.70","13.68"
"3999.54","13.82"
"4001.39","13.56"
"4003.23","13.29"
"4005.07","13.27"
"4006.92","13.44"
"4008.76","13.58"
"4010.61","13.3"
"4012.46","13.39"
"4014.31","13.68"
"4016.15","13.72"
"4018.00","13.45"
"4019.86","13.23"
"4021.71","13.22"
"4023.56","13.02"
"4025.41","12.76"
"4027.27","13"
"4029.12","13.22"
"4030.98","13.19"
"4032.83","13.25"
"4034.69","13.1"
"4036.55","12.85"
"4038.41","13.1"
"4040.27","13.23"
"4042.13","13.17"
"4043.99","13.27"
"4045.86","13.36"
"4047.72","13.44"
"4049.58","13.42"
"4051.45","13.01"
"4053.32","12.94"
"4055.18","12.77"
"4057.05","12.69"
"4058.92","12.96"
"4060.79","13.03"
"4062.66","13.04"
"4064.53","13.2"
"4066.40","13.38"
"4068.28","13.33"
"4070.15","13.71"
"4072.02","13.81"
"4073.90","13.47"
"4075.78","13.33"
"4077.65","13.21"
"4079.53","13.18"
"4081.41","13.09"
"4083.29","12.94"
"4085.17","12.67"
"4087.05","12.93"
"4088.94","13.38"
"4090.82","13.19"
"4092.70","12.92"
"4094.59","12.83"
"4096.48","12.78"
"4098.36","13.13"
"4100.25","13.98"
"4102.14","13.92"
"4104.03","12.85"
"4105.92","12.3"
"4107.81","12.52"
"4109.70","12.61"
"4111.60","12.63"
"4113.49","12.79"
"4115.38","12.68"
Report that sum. 26.2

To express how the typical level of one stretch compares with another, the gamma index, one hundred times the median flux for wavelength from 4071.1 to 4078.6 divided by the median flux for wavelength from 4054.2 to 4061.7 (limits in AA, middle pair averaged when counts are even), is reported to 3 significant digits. 104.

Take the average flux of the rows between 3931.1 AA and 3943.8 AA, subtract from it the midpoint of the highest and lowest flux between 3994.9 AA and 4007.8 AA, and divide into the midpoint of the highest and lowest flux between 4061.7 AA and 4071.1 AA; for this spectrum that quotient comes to 24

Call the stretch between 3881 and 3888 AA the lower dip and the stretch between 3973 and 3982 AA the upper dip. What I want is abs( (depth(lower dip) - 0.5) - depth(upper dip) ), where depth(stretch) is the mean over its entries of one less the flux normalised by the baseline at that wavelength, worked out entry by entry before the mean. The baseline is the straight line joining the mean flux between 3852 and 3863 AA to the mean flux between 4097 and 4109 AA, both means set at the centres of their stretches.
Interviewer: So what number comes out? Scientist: 0.55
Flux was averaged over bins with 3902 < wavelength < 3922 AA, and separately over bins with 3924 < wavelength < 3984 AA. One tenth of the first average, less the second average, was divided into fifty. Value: -3.81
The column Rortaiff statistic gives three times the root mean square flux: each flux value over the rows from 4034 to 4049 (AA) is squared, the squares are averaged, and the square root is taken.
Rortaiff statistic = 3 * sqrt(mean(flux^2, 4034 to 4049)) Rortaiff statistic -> 39.6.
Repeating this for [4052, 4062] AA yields 38.6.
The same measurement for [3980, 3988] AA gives 40.3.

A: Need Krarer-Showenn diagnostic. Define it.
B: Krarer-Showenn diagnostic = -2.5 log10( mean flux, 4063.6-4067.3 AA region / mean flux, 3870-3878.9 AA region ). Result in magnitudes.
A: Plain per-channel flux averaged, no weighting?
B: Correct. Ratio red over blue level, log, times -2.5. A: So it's 0.35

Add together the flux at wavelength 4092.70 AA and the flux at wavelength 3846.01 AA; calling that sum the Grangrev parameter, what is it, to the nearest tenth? 28.7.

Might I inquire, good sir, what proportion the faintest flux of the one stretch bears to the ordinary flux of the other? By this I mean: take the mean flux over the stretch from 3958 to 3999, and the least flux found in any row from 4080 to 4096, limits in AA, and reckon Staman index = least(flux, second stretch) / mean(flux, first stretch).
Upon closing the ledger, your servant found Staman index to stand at 0.87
